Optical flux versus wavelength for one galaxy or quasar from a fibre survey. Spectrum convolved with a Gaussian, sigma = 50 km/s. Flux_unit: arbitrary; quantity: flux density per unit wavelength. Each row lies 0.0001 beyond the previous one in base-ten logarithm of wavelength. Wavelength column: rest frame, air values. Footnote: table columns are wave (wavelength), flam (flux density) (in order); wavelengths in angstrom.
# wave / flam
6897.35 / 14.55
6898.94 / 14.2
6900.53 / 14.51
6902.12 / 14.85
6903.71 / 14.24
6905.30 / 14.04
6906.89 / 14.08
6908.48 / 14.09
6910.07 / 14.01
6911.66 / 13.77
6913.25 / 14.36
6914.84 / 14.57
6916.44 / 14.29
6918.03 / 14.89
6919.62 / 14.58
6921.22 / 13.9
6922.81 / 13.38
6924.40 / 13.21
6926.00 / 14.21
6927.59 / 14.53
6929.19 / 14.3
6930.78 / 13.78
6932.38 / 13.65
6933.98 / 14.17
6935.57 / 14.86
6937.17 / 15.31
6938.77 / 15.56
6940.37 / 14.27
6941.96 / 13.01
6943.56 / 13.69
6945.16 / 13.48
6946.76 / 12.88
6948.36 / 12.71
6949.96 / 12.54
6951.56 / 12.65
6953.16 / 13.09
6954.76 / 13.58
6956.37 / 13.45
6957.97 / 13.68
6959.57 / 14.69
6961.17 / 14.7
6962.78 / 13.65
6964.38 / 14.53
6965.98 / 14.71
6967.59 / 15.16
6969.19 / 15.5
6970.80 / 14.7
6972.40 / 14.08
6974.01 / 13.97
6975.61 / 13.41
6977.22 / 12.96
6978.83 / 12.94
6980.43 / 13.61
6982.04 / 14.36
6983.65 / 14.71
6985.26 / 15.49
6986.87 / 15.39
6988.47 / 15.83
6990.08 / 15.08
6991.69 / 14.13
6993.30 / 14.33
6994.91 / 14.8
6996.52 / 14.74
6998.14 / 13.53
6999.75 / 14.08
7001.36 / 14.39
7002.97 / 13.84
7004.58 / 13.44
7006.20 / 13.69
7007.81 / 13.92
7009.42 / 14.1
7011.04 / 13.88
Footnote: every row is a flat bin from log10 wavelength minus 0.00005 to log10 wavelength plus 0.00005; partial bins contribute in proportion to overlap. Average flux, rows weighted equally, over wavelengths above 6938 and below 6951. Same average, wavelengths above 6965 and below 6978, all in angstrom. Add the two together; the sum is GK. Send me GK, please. 27.8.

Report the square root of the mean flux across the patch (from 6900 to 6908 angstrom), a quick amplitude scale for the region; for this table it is 3.79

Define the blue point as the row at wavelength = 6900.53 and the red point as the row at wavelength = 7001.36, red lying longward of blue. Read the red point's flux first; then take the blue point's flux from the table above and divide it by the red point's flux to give 1.01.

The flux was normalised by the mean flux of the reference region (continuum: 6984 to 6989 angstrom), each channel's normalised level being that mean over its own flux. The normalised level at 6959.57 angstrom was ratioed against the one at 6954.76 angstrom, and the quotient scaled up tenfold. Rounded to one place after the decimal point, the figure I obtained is 9.2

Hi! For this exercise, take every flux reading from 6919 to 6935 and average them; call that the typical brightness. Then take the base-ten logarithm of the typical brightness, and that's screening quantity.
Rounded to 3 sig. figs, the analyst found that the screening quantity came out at 1.15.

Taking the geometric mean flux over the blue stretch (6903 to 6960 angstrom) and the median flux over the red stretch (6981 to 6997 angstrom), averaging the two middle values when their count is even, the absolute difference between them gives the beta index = 0.86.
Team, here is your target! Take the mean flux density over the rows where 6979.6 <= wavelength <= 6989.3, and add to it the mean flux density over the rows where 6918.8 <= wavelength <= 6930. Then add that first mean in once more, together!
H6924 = 43.8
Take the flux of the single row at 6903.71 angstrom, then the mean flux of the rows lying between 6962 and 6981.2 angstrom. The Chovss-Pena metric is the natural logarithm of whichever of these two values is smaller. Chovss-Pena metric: 2.65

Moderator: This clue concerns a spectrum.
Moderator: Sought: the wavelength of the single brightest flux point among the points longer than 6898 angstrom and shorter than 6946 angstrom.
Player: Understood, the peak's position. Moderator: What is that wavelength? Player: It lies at 6938.77 angstrom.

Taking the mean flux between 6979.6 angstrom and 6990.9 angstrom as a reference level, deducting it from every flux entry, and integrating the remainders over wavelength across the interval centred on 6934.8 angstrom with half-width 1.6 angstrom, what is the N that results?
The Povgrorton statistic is -1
